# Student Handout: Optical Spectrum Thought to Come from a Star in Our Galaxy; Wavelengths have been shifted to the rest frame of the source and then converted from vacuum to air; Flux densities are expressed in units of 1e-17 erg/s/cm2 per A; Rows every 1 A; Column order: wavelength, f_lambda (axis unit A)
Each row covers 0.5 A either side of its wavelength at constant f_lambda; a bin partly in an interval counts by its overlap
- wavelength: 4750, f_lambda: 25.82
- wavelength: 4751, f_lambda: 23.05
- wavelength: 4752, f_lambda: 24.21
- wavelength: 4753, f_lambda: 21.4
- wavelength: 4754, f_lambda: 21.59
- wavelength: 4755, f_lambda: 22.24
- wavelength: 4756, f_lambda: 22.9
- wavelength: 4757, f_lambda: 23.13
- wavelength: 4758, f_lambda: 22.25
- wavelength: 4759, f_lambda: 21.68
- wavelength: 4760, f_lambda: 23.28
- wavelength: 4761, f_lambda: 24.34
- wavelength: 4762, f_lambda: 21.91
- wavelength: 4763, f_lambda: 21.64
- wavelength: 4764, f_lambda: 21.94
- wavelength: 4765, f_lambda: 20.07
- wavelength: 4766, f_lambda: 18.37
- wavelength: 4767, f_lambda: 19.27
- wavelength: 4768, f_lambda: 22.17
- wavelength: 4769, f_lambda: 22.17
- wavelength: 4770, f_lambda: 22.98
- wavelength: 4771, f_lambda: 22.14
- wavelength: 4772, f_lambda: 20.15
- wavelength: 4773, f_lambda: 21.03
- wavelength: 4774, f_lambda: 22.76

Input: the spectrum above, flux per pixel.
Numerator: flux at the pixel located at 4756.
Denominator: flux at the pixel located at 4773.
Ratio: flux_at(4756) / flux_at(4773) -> 1.09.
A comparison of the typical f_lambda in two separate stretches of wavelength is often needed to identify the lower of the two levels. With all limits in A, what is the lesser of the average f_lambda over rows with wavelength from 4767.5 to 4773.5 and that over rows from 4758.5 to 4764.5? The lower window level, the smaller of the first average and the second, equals 21.8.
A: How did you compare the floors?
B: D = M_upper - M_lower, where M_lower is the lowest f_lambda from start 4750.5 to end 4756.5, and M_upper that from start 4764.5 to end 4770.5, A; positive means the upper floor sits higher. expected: -3.03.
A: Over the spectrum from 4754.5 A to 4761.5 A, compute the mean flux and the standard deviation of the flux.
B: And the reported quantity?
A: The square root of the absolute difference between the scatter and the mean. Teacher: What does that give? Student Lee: 4.69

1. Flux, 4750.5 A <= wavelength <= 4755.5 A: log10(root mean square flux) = 1.35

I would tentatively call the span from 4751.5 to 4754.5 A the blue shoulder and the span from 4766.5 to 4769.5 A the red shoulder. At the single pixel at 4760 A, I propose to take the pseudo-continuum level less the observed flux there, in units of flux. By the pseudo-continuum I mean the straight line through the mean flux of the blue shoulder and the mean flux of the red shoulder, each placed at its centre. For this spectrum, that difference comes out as -1.4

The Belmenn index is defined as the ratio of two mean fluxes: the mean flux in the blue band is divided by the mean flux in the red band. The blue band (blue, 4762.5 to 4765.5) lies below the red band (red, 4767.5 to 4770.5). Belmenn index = 0.95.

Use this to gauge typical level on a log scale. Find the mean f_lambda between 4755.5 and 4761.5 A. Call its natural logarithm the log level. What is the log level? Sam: 3.13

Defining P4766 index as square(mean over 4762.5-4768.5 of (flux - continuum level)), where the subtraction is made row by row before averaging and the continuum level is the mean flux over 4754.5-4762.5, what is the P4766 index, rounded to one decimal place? 4.6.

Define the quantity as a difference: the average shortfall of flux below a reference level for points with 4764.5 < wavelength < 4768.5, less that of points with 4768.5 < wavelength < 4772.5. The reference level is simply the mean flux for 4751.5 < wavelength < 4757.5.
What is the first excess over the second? 1.9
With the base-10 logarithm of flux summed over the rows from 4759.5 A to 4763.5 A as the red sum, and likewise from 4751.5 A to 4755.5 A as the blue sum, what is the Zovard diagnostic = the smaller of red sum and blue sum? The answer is 5.40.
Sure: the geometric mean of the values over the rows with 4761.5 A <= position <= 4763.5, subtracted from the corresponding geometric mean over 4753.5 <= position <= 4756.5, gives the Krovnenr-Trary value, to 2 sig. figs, 0.46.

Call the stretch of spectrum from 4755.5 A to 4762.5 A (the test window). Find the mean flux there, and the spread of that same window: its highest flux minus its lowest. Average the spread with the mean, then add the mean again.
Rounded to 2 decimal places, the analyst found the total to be 35.51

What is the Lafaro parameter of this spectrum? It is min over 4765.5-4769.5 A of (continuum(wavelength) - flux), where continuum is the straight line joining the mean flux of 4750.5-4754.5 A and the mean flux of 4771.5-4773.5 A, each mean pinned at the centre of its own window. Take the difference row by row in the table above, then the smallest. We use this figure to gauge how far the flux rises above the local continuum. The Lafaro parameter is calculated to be -1.2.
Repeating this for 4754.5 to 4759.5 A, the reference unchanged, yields -1.0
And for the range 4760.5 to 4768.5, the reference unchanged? -2.6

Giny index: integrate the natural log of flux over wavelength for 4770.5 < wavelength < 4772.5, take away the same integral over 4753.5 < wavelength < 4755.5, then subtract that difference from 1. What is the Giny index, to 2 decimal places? 1.07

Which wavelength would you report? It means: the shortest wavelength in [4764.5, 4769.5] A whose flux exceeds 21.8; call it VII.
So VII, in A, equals 4768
